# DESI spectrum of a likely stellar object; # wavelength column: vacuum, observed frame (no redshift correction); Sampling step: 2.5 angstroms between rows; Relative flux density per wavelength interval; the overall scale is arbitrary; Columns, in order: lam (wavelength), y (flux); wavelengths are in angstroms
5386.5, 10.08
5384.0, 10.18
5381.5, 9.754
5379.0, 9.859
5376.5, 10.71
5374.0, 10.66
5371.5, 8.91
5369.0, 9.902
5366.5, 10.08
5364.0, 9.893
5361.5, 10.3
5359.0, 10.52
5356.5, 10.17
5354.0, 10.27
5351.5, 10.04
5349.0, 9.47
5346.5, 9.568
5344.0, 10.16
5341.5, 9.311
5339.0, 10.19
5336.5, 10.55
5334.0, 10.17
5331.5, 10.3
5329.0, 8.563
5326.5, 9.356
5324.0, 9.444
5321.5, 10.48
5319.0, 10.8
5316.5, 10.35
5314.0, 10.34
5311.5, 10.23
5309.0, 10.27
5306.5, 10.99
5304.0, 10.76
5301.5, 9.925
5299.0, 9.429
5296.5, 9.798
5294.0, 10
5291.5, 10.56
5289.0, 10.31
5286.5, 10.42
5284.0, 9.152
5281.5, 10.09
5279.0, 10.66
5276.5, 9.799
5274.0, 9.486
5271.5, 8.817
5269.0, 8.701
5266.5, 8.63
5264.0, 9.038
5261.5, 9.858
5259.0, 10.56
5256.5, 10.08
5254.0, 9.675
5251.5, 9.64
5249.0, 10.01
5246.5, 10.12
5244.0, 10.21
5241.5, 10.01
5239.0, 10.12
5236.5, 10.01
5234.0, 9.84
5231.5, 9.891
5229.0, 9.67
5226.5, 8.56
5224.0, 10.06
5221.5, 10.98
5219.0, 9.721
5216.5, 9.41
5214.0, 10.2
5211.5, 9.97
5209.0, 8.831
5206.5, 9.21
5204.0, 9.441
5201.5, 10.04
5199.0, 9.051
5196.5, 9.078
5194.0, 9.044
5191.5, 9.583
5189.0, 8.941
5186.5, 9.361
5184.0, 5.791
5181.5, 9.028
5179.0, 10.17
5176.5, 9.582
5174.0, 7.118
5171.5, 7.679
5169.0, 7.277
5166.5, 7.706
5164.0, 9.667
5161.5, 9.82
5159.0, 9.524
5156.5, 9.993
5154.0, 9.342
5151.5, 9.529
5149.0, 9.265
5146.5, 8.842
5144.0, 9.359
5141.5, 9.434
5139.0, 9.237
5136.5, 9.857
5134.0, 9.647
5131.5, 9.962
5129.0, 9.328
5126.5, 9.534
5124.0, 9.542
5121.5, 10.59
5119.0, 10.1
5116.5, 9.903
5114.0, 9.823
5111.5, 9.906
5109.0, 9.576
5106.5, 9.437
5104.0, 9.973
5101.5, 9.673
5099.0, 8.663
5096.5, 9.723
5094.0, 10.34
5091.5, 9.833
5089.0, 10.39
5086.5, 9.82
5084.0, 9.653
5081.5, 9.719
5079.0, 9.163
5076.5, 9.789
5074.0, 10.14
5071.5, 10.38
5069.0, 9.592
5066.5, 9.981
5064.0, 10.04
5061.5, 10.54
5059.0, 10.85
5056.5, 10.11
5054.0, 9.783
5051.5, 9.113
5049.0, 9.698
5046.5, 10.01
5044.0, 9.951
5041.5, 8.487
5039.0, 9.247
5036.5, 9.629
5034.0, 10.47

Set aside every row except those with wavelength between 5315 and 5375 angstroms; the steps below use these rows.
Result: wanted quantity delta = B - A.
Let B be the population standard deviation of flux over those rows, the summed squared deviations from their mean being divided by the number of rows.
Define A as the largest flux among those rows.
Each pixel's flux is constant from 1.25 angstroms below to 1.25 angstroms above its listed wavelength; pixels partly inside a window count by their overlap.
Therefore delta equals -10.2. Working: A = 10.8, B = 0.55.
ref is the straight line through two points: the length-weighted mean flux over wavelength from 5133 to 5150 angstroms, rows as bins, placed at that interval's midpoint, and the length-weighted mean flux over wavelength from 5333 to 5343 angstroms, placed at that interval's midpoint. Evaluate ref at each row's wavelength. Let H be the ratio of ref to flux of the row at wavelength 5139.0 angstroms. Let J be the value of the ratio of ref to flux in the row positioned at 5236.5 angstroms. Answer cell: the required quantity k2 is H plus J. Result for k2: 1.98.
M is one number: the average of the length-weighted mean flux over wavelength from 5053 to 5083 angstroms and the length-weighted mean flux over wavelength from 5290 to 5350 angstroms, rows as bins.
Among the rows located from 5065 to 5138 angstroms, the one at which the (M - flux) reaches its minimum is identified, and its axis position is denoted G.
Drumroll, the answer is 5121.5 angstroms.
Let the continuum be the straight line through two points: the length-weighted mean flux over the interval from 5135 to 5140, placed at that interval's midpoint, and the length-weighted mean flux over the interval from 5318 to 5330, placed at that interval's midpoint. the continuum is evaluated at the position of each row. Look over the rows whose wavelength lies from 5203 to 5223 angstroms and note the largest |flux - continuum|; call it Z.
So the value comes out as 1.3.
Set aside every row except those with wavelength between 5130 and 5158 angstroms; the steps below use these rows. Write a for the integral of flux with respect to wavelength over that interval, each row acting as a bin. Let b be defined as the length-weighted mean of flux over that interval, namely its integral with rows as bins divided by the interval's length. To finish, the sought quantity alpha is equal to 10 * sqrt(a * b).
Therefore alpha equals 502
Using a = 266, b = 9.5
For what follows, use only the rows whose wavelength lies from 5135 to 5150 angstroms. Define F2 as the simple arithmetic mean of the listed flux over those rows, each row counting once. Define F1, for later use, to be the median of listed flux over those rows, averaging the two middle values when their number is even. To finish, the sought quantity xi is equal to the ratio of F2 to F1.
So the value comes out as 1.00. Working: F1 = 9.3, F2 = 9.3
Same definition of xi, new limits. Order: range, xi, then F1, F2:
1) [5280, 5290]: 0.98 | 10.2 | 10.0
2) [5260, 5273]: 1.02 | 8.8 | 9.0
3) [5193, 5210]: 1.02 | 9.1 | 9.2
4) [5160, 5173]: 1.09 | 7.7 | 8.4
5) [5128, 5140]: 1.00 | 9.6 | 9.6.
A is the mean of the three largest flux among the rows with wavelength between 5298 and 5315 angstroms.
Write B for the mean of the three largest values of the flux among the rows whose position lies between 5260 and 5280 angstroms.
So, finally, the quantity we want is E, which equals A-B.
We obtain 0.6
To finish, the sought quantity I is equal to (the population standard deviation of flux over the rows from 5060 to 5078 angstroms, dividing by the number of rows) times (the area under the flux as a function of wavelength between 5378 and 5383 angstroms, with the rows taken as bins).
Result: 14.8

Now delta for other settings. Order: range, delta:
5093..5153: -10.2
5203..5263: -10.5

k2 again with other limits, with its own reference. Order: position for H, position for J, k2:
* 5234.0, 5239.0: 1.94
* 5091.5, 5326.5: 2.01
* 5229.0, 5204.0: 2.02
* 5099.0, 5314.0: 2.03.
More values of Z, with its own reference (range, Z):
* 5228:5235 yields 0.2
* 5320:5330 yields 1.2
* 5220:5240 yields 1.3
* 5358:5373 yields 0.9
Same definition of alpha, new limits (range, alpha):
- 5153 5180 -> 462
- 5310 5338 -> 532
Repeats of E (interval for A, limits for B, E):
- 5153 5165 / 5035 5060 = -0.5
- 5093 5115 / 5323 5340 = -0.3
